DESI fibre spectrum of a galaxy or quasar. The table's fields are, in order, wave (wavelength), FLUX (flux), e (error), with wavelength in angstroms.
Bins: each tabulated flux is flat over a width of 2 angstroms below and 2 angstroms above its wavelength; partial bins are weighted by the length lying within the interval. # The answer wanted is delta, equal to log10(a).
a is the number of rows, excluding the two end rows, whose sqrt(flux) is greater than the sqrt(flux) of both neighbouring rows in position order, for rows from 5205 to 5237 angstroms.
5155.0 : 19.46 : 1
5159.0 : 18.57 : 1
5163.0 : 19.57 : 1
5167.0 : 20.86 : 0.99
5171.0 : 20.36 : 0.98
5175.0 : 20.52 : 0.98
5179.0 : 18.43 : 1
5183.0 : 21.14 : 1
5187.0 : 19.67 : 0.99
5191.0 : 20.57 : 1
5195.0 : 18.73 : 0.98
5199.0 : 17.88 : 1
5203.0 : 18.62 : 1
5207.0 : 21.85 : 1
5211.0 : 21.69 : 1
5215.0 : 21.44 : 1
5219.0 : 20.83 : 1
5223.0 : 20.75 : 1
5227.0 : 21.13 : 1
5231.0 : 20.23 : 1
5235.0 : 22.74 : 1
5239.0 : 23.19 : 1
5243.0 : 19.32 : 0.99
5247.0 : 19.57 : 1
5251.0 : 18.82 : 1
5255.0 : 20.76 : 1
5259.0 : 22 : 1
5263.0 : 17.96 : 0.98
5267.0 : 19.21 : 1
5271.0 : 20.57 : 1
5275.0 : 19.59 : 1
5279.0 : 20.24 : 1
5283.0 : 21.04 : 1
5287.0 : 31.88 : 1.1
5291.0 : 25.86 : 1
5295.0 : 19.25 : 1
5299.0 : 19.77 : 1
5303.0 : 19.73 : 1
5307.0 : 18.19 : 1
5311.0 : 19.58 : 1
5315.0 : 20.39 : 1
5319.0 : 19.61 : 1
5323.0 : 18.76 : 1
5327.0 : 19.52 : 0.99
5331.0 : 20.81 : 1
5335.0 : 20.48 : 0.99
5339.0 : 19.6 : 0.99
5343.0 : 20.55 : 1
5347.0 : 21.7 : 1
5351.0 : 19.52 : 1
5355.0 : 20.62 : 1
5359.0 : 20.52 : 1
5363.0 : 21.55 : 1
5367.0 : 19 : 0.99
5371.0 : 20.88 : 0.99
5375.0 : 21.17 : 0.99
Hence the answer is 0.0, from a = 1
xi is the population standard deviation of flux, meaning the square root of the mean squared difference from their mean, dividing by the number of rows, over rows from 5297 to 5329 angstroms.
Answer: 0.6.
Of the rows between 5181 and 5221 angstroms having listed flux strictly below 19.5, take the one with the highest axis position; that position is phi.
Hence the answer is 5203.0 angstroms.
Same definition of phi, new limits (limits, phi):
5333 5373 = 5367.0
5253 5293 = 5267.0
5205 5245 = 5243.0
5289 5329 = 5323.0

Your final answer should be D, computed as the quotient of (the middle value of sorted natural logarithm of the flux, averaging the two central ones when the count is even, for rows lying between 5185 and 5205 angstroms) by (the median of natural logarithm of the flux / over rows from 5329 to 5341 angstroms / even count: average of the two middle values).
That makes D 0.97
